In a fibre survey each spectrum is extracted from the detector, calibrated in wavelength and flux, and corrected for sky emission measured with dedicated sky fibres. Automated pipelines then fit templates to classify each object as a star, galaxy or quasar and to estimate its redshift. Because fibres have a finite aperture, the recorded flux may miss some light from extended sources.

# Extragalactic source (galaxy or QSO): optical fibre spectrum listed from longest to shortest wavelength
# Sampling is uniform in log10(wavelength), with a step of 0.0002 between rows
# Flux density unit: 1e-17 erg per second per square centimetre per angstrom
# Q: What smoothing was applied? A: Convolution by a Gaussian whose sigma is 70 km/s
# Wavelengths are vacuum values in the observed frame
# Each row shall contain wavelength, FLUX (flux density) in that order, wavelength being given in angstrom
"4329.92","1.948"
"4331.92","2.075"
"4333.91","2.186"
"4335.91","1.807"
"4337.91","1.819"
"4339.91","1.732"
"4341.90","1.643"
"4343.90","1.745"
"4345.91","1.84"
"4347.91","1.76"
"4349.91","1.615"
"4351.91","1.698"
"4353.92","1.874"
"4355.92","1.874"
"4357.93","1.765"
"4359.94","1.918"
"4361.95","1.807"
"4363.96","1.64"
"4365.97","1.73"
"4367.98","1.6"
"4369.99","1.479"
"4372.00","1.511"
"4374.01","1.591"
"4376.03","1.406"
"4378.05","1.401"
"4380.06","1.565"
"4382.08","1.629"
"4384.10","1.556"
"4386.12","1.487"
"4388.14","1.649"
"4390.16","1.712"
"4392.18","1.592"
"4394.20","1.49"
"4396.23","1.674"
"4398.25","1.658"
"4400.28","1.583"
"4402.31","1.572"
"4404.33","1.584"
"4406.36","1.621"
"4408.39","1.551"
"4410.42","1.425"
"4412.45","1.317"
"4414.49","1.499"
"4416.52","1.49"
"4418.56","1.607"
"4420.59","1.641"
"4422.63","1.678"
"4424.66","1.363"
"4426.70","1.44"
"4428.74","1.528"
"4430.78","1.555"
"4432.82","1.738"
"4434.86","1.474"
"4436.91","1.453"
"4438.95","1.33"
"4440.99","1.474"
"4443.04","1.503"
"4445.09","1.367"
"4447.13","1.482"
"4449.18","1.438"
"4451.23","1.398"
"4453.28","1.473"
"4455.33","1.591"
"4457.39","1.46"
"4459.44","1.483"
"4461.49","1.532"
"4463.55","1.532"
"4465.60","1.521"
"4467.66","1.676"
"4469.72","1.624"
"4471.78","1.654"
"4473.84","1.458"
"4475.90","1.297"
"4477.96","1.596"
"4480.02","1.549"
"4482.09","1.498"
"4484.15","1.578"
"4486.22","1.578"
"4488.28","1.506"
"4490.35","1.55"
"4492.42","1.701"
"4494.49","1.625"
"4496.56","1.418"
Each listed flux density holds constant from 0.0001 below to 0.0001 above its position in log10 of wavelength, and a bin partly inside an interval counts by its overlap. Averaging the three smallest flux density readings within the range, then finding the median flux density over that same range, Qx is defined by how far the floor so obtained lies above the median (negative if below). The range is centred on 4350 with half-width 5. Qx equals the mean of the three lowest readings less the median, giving -0.069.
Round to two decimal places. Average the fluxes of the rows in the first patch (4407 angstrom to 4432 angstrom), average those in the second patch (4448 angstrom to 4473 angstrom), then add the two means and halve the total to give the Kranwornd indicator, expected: 1.52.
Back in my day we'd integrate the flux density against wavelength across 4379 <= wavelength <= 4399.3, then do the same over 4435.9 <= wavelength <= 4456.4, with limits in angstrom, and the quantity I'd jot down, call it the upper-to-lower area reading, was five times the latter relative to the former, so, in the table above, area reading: 4.6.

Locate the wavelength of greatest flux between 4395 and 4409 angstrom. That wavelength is 4396.23 angstrom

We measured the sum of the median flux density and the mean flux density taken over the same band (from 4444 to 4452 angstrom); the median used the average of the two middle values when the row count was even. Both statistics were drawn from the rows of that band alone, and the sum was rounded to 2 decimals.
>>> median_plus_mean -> 2.84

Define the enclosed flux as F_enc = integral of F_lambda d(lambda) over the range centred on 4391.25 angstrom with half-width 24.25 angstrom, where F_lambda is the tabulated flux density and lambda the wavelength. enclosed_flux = 75.1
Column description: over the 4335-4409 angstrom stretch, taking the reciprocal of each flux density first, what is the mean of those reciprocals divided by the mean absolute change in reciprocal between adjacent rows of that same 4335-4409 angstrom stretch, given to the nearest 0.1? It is 18.1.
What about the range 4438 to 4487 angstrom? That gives 16.9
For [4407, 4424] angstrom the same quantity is 16.1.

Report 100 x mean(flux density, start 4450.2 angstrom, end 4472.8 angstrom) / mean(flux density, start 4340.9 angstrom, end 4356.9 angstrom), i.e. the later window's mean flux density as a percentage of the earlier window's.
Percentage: 88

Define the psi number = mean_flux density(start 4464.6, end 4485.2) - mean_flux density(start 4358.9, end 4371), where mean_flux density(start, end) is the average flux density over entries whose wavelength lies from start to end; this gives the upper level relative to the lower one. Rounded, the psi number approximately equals -0.15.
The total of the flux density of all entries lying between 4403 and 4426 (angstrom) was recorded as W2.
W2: 16.8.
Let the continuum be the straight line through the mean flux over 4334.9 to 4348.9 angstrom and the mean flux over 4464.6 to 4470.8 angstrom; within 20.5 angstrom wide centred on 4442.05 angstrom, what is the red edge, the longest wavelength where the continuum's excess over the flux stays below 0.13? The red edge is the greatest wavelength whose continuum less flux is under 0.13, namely 4432.82 angstrom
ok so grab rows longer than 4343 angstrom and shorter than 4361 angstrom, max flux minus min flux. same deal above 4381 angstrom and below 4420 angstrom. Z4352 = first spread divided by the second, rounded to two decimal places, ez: 0.77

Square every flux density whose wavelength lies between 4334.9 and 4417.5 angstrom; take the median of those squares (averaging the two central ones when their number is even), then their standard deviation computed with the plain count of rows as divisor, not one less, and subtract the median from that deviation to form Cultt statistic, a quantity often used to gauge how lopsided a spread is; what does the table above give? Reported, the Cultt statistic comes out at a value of -2.167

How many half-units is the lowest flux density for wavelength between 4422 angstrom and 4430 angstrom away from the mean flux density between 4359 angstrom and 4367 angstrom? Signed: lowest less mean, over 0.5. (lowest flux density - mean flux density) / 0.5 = -0.82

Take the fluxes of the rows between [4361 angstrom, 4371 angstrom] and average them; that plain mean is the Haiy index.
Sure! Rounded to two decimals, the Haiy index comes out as 1.65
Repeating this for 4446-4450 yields 1.46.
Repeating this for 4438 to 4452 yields 1.43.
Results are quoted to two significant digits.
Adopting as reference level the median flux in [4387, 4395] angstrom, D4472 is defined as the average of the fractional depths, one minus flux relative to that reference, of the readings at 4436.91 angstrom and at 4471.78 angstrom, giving 0.041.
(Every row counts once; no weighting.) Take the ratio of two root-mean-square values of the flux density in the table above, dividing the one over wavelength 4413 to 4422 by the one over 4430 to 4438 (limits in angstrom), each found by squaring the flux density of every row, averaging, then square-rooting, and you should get 1.00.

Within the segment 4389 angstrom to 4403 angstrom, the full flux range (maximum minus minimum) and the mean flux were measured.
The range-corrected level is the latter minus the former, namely 1.39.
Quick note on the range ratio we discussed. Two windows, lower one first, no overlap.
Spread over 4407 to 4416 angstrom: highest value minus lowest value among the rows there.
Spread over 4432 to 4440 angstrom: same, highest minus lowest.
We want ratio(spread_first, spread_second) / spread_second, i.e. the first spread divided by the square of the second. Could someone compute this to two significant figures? 1.4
